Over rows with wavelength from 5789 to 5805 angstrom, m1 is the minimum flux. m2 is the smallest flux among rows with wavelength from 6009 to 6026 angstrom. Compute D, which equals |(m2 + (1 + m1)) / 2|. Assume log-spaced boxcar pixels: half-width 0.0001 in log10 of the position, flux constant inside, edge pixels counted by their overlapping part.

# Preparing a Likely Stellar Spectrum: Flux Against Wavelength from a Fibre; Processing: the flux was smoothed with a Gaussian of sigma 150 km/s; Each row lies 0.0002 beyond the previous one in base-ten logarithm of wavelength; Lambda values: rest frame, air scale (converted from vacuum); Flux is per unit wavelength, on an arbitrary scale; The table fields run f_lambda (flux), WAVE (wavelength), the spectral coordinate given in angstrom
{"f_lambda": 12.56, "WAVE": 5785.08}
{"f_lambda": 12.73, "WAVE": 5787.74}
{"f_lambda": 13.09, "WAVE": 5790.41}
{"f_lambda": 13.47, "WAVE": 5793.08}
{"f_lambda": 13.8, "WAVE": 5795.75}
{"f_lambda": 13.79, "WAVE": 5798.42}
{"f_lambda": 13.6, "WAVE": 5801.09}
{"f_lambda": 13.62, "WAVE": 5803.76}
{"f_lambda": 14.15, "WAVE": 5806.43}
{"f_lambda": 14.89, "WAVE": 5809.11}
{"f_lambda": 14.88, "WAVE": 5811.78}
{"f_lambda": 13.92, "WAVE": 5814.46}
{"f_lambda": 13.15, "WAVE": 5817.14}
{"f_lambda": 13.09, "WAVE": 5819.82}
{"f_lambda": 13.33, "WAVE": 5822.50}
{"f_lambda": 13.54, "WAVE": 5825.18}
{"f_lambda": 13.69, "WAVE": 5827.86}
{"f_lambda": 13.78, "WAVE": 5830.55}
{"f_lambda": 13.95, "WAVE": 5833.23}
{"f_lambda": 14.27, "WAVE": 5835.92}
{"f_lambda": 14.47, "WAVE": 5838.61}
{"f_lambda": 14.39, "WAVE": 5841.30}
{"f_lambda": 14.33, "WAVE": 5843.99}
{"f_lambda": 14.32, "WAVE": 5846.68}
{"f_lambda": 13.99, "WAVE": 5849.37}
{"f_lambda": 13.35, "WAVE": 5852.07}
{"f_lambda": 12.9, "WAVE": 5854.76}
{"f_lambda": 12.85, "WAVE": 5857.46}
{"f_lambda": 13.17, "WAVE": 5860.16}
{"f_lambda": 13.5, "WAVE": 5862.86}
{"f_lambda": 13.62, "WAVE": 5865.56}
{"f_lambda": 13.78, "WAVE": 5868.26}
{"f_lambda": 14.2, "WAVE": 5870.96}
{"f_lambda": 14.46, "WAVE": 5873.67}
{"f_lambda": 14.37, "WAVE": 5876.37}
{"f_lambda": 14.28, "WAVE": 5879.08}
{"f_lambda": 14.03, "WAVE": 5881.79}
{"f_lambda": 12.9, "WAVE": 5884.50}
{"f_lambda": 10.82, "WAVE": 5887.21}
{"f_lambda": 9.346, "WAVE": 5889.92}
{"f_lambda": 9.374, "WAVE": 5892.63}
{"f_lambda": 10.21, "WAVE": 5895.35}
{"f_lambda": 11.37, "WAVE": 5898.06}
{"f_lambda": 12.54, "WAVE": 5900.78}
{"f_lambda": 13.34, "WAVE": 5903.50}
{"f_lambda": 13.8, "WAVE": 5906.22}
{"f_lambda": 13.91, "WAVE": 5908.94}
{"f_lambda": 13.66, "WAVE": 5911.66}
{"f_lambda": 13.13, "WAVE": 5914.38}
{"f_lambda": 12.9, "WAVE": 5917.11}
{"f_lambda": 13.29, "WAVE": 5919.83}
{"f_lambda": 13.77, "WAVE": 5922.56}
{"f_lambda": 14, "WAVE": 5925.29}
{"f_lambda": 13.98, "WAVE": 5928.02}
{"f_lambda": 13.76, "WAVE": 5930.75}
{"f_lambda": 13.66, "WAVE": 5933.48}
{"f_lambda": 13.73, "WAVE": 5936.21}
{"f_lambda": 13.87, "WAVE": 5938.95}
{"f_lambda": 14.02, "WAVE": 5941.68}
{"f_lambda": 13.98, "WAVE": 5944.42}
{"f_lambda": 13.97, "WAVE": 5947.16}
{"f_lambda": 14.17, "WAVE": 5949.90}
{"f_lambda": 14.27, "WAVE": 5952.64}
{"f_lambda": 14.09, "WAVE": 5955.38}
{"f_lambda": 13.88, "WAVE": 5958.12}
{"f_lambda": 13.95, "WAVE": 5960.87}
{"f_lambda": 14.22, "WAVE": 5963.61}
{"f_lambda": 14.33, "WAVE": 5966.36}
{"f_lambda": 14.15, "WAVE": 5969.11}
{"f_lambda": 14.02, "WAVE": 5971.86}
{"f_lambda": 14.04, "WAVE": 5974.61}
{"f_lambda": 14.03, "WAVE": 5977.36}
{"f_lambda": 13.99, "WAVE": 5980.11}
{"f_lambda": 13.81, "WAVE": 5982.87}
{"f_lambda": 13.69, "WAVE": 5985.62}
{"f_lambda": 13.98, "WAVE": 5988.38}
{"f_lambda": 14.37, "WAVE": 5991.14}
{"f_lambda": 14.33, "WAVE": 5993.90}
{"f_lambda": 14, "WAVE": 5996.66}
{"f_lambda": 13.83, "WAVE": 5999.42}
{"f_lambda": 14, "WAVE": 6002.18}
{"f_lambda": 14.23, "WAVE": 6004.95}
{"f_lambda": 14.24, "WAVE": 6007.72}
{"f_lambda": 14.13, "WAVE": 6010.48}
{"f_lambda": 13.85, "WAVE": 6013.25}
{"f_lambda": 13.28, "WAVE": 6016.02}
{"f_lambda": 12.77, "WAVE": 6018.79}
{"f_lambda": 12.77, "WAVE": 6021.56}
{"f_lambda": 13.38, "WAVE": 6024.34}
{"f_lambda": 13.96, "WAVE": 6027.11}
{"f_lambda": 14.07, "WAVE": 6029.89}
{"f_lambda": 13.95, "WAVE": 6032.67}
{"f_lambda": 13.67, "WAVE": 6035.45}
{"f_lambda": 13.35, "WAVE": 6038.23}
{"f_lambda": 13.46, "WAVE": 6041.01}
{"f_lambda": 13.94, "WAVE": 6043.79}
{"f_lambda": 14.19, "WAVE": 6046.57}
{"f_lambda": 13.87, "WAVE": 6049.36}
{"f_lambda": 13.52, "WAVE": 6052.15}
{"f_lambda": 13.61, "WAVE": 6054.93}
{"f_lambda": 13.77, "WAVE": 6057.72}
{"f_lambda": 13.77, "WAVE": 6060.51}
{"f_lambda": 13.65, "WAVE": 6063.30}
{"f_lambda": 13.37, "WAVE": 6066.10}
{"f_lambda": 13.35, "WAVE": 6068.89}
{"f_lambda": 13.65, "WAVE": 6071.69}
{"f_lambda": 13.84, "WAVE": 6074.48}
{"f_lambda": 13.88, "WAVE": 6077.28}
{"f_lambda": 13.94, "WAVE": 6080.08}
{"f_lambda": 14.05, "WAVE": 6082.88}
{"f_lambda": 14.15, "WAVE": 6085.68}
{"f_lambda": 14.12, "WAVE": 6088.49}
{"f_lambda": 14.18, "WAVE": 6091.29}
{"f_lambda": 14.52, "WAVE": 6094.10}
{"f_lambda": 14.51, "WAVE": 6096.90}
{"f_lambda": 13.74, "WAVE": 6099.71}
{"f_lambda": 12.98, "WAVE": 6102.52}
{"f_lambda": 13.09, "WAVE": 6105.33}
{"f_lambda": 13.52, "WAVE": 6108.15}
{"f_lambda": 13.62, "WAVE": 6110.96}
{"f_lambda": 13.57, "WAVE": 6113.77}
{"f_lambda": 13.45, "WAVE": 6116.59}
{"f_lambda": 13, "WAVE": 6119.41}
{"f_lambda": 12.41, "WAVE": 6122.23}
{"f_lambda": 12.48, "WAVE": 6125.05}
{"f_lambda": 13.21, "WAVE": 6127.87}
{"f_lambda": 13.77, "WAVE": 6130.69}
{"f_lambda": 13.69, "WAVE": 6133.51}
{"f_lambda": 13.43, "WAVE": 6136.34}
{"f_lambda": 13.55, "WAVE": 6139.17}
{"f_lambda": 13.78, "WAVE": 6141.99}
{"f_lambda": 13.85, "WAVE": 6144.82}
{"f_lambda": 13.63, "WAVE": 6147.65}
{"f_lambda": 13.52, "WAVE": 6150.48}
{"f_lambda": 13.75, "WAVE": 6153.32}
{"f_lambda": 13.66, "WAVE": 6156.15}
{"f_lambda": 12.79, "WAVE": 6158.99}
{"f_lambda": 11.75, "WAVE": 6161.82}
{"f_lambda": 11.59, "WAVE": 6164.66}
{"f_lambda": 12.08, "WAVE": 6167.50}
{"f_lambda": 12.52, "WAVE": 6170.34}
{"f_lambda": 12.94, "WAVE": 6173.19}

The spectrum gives 13.4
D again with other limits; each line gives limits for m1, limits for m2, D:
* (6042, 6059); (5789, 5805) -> 13.8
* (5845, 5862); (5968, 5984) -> 13.8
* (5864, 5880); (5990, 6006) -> 14.2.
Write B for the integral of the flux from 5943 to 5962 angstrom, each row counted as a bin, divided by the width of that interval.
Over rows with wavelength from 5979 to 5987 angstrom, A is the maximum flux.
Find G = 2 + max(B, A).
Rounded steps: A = 13.99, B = 14.04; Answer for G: 16.0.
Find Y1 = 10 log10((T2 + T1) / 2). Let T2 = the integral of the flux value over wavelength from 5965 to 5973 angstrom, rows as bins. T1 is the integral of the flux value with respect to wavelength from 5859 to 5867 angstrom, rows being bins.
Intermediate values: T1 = 108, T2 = 113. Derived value 20.4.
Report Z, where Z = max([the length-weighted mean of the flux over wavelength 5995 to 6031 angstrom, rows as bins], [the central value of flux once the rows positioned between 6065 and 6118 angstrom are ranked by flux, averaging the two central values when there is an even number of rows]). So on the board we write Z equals 13.7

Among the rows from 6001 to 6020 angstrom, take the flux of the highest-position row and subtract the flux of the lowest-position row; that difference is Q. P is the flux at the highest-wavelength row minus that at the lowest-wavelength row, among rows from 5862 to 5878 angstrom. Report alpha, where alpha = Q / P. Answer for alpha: -1.4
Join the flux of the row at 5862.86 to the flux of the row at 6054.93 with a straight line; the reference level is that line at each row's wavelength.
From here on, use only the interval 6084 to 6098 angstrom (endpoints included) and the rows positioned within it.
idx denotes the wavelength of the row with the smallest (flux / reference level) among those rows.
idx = 6088.49 angstrom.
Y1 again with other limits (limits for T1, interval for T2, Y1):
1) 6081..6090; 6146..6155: 21.0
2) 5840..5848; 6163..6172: 20.5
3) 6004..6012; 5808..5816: 20.6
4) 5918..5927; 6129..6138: 20.9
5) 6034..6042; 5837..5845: 20.5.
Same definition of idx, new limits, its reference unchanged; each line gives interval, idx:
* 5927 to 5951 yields 5933.48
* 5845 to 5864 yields 5857.46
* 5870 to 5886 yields 5884.50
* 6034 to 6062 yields 6038.23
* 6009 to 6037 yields 6021.56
